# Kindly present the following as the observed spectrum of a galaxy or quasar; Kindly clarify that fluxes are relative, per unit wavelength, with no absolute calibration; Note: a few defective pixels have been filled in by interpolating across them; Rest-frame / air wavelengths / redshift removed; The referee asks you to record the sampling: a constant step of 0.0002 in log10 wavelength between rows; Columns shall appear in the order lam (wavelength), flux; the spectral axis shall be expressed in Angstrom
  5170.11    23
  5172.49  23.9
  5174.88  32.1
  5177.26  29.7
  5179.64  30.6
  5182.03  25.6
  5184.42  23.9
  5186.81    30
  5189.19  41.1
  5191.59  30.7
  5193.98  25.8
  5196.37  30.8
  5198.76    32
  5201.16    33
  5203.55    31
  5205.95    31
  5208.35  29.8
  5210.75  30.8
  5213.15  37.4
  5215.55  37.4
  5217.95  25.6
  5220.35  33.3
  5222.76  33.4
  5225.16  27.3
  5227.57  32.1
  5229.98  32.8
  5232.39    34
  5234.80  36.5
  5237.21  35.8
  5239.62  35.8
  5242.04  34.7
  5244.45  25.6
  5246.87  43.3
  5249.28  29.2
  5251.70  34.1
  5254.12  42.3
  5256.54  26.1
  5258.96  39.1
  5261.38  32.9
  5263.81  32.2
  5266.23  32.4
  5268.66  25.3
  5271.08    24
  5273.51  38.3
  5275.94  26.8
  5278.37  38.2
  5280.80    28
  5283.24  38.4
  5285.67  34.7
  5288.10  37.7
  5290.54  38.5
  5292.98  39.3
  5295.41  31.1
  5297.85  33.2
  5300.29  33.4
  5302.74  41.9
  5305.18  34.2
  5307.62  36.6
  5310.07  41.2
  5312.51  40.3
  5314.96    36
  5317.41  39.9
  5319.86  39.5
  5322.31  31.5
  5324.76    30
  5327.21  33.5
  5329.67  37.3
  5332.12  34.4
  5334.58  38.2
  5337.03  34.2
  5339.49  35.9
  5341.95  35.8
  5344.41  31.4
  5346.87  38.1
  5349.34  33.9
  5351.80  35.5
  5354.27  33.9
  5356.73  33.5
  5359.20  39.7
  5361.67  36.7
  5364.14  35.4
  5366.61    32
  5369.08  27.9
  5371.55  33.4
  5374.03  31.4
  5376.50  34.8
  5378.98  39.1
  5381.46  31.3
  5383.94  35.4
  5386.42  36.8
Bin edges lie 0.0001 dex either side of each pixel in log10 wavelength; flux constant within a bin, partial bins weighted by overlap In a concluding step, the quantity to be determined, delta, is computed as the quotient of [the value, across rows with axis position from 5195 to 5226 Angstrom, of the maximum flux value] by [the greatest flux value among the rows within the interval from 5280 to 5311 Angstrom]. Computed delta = 0.89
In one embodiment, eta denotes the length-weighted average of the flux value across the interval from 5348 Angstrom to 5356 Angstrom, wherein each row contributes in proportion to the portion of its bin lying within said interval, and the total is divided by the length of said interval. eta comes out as 34.4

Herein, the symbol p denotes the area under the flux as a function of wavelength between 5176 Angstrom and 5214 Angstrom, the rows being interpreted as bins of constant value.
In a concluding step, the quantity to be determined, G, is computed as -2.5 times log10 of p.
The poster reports -7.67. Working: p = 1169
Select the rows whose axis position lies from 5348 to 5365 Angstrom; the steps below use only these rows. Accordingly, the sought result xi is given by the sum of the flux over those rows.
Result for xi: 249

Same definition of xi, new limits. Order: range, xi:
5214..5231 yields 222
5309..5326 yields 258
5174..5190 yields 213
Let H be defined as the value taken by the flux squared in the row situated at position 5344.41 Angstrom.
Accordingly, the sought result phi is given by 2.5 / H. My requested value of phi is 0.0025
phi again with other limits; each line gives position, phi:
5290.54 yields 0.0017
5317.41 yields 0.0016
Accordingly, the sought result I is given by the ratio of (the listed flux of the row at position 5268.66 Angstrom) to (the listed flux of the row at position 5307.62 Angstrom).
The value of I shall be 0.7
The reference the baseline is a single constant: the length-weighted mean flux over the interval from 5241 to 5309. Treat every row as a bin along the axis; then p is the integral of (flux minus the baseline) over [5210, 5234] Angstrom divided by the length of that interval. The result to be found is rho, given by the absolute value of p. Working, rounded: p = -1.5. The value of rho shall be 1.5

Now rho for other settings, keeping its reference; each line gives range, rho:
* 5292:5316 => 2.7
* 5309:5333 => 2.4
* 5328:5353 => 1.4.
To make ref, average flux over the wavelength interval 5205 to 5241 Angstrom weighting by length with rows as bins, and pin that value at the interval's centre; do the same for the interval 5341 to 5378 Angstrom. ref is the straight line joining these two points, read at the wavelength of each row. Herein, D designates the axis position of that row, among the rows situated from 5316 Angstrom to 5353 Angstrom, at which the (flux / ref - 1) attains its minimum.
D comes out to 5324.76 Angstrom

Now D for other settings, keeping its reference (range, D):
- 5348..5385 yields 5369.08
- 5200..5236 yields 5217.95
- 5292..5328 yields 5324.76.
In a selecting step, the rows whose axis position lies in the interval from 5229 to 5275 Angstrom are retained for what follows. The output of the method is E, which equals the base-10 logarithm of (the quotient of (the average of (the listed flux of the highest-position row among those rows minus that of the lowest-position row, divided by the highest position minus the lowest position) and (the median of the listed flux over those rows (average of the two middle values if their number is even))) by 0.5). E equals 1.53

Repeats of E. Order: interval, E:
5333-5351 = 1.55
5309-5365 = 1.55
